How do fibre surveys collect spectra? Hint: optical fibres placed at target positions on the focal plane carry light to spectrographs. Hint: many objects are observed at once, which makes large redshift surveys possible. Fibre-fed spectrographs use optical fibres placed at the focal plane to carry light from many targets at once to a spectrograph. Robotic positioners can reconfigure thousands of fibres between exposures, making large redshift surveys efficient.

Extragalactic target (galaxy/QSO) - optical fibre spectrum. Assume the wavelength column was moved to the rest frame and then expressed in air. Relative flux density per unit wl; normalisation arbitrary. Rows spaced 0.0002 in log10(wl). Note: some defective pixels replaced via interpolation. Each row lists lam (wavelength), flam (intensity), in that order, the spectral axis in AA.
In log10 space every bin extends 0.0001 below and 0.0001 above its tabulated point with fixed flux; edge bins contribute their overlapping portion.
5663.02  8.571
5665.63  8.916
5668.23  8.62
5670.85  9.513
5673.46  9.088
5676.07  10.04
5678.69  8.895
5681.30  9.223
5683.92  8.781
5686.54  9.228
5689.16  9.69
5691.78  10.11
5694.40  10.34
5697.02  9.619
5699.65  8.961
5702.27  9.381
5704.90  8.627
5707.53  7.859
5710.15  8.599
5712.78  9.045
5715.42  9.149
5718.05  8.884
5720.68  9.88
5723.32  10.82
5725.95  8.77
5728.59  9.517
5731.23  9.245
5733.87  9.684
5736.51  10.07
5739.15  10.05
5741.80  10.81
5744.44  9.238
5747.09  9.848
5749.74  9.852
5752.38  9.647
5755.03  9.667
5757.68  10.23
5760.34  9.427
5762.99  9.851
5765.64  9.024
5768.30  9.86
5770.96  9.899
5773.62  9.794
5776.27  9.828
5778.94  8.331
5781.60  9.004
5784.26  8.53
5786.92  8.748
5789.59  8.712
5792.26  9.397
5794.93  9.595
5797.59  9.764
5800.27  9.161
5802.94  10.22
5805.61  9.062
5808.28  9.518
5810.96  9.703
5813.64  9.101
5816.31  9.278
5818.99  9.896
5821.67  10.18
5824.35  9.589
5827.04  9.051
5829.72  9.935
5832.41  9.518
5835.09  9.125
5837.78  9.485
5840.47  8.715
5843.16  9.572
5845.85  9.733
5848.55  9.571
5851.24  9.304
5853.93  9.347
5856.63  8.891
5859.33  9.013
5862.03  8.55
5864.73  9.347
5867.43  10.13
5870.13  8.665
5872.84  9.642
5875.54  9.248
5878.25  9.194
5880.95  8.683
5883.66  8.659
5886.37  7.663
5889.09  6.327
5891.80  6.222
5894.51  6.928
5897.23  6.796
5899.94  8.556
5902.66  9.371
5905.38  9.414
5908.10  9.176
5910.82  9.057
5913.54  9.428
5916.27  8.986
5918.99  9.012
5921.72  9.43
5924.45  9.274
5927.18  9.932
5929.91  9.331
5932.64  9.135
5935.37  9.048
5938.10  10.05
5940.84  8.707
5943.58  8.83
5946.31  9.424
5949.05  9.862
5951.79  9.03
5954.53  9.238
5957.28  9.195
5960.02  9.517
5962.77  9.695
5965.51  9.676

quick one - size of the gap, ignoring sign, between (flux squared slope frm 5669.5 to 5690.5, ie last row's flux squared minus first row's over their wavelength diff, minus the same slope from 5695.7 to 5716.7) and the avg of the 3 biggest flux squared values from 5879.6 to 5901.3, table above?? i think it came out 73.9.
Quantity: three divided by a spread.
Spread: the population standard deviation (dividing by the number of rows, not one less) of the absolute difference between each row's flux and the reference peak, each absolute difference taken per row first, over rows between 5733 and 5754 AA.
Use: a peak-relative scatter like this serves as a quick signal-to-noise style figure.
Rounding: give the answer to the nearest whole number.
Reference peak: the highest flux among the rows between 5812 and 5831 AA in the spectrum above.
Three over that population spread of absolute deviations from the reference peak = 12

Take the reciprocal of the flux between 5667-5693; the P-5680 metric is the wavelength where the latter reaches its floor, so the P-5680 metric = 5691.78 AA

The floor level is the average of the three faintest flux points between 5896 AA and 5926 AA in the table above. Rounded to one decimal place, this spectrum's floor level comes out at 8.1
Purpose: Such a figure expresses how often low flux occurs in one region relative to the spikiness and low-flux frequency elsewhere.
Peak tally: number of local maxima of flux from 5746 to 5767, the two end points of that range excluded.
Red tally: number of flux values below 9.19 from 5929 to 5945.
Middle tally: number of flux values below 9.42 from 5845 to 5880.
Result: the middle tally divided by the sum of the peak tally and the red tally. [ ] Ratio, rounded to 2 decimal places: 1.29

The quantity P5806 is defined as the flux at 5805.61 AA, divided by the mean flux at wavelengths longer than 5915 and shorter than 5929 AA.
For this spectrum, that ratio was 0.97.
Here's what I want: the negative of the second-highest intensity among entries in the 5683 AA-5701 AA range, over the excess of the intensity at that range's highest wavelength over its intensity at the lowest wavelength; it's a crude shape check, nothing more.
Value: -56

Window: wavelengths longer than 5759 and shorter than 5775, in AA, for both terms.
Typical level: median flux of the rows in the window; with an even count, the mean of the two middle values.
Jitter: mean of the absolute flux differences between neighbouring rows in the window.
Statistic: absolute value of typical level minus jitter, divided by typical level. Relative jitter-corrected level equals 0.955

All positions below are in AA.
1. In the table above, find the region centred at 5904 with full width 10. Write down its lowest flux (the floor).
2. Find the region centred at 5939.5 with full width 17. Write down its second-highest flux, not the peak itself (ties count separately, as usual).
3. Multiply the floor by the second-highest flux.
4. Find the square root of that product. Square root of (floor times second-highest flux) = 8.98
